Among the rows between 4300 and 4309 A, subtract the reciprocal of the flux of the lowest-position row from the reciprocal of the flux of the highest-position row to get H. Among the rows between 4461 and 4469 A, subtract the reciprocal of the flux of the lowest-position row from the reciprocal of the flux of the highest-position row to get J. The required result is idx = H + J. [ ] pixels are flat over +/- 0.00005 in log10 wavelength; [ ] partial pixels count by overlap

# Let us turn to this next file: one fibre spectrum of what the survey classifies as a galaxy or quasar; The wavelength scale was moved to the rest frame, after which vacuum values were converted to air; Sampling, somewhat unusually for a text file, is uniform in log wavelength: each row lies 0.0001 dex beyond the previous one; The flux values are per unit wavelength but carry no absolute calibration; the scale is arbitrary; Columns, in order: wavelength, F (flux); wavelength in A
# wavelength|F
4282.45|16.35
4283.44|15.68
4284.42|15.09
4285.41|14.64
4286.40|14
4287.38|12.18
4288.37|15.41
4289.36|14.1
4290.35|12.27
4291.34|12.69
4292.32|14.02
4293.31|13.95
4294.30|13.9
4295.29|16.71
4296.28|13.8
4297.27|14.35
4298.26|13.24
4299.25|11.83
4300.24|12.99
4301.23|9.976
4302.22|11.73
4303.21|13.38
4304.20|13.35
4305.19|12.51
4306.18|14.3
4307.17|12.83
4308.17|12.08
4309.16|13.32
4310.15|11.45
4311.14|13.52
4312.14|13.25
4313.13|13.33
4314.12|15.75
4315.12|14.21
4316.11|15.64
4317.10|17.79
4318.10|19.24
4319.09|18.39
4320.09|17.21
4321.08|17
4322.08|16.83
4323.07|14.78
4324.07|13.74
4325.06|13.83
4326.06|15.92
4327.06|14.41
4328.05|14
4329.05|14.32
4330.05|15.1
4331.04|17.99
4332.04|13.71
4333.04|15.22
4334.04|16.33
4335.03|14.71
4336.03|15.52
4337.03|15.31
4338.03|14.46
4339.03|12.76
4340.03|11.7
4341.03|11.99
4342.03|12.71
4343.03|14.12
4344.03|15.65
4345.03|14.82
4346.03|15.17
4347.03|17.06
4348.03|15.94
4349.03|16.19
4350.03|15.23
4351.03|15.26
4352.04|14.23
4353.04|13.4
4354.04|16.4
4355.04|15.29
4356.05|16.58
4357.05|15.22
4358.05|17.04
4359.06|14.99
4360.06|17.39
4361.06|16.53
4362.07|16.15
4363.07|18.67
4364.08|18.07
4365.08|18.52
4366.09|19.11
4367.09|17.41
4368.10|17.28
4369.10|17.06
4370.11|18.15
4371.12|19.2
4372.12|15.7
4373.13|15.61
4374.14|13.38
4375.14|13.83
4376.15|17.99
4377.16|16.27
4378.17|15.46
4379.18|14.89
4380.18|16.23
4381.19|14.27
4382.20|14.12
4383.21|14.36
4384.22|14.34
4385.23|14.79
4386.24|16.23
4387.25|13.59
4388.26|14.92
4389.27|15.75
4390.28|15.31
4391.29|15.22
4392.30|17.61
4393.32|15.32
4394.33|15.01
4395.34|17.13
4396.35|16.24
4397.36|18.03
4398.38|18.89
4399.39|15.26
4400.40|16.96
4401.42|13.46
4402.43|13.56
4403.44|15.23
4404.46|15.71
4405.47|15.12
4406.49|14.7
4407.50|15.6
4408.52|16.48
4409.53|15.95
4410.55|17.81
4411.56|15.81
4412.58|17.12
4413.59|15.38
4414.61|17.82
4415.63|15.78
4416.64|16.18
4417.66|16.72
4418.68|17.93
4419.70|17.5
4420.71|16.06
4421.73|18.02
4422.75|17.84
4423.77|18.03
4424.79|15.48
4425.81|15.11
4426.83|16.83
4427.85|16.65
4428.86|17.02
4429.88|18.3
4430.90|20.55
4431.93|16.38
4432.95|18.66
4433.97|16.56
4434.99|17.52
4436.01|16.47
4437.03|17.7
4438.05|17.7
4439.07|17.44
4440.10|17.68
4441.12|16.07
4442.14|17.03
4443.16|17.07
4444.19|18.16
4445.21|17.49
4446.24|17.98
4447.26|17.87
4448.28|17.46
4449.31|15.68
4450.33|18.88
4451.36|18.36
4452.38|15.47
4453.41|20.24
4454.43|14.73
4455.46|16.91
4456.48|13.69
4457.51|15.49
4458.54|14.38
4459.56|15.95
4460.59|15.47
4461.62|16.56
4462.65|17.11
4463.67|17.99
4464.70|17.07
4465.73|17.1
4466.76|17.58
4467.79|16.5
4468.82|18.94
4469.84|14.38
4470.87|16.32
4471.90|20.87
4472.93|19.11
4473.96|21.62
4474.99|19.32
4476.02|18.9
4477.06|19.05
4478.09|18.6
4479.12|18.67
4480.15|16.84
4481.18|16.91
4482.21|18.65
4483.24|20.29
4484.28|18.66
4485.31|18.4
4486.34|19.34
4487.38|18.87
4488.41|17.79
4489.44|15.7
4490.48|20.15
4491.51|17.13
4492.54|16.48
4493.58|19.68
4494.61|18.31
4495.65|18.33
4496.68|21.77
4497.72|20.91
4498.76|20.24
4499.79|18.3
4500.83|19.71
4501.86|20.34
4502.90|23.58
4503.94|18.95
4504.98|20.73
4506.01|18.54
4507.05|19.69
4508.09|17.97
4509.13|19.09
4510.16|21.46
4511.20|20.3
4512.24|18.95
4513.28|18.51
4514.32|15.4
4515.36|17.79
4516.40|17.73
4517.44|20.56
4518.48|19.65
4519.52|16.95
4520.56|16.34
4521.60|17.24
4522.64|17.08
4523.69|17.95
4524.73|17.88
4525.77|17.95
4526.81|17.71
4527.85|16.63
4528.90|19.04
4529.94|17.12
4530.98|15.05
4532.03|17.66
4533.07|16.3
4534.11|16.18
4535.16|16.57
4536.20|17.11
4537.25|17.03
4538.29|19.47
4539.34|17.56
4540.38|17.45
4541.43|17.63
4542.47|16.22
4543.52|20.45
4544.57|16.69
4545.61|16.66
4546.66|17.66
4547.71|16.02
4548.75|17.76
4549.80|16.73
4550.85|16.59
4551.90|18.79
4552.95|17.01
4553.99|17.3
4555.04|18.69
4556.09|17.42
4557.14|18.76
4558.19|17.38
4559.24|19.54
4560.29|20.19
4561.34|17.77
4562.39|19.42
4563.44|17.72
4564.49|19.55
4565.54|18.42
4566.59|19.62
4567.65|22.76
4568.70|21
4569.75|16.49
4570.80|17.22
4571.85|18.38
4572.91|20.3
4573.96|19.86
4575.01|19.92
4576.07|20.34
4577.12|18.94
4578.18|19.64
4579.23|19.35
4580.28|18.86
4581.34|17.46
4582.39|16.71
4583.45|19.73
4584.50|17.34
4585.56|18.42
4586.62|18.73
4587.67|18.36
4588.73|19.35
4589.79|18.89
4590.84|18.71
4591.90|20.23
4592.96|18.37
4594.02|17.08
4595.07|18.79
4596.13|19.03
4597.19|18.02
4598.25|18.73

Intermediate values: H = 0.006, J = -0.008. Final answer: -0.002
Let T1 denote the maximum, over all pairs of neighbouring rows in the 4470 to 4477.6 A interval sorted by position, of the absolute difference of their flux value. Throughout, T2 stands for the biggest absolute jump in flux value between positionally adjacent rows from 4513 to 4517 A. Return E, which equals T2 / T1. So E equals 0.7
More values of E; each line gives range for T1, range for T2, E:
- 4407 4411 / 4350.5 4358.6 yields 1.6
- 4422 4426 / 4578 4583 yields 0.5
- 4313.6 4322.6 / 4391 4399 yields 1.1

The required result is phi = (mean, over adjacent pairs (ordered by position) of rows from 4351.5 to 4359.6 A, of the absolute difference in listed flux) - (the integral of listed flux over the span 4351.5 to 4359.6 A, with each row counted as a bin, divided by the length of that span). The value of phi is -13.8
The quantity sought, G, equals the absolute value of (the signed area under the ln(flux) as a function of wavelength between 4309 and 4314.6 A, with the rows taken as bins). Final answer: 15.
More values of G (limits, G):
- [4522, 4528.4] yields 18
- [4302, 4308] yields 15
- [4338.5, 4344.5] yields 15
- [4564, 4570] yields 18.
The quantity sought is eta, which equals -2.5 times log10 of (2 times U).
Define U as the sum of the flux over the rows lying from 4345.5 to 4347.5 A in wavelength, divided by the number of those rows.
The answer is -3.77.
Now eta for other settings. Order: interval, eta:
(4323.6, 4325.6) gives -3.60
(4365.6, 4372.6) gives -3.87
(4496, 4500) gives -4.02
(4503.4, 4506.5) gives -3.97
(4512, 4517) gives -3.87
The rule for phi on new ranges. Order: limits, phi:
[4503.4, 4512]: -17.9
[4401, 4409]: -14.3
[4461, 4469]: -16.3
